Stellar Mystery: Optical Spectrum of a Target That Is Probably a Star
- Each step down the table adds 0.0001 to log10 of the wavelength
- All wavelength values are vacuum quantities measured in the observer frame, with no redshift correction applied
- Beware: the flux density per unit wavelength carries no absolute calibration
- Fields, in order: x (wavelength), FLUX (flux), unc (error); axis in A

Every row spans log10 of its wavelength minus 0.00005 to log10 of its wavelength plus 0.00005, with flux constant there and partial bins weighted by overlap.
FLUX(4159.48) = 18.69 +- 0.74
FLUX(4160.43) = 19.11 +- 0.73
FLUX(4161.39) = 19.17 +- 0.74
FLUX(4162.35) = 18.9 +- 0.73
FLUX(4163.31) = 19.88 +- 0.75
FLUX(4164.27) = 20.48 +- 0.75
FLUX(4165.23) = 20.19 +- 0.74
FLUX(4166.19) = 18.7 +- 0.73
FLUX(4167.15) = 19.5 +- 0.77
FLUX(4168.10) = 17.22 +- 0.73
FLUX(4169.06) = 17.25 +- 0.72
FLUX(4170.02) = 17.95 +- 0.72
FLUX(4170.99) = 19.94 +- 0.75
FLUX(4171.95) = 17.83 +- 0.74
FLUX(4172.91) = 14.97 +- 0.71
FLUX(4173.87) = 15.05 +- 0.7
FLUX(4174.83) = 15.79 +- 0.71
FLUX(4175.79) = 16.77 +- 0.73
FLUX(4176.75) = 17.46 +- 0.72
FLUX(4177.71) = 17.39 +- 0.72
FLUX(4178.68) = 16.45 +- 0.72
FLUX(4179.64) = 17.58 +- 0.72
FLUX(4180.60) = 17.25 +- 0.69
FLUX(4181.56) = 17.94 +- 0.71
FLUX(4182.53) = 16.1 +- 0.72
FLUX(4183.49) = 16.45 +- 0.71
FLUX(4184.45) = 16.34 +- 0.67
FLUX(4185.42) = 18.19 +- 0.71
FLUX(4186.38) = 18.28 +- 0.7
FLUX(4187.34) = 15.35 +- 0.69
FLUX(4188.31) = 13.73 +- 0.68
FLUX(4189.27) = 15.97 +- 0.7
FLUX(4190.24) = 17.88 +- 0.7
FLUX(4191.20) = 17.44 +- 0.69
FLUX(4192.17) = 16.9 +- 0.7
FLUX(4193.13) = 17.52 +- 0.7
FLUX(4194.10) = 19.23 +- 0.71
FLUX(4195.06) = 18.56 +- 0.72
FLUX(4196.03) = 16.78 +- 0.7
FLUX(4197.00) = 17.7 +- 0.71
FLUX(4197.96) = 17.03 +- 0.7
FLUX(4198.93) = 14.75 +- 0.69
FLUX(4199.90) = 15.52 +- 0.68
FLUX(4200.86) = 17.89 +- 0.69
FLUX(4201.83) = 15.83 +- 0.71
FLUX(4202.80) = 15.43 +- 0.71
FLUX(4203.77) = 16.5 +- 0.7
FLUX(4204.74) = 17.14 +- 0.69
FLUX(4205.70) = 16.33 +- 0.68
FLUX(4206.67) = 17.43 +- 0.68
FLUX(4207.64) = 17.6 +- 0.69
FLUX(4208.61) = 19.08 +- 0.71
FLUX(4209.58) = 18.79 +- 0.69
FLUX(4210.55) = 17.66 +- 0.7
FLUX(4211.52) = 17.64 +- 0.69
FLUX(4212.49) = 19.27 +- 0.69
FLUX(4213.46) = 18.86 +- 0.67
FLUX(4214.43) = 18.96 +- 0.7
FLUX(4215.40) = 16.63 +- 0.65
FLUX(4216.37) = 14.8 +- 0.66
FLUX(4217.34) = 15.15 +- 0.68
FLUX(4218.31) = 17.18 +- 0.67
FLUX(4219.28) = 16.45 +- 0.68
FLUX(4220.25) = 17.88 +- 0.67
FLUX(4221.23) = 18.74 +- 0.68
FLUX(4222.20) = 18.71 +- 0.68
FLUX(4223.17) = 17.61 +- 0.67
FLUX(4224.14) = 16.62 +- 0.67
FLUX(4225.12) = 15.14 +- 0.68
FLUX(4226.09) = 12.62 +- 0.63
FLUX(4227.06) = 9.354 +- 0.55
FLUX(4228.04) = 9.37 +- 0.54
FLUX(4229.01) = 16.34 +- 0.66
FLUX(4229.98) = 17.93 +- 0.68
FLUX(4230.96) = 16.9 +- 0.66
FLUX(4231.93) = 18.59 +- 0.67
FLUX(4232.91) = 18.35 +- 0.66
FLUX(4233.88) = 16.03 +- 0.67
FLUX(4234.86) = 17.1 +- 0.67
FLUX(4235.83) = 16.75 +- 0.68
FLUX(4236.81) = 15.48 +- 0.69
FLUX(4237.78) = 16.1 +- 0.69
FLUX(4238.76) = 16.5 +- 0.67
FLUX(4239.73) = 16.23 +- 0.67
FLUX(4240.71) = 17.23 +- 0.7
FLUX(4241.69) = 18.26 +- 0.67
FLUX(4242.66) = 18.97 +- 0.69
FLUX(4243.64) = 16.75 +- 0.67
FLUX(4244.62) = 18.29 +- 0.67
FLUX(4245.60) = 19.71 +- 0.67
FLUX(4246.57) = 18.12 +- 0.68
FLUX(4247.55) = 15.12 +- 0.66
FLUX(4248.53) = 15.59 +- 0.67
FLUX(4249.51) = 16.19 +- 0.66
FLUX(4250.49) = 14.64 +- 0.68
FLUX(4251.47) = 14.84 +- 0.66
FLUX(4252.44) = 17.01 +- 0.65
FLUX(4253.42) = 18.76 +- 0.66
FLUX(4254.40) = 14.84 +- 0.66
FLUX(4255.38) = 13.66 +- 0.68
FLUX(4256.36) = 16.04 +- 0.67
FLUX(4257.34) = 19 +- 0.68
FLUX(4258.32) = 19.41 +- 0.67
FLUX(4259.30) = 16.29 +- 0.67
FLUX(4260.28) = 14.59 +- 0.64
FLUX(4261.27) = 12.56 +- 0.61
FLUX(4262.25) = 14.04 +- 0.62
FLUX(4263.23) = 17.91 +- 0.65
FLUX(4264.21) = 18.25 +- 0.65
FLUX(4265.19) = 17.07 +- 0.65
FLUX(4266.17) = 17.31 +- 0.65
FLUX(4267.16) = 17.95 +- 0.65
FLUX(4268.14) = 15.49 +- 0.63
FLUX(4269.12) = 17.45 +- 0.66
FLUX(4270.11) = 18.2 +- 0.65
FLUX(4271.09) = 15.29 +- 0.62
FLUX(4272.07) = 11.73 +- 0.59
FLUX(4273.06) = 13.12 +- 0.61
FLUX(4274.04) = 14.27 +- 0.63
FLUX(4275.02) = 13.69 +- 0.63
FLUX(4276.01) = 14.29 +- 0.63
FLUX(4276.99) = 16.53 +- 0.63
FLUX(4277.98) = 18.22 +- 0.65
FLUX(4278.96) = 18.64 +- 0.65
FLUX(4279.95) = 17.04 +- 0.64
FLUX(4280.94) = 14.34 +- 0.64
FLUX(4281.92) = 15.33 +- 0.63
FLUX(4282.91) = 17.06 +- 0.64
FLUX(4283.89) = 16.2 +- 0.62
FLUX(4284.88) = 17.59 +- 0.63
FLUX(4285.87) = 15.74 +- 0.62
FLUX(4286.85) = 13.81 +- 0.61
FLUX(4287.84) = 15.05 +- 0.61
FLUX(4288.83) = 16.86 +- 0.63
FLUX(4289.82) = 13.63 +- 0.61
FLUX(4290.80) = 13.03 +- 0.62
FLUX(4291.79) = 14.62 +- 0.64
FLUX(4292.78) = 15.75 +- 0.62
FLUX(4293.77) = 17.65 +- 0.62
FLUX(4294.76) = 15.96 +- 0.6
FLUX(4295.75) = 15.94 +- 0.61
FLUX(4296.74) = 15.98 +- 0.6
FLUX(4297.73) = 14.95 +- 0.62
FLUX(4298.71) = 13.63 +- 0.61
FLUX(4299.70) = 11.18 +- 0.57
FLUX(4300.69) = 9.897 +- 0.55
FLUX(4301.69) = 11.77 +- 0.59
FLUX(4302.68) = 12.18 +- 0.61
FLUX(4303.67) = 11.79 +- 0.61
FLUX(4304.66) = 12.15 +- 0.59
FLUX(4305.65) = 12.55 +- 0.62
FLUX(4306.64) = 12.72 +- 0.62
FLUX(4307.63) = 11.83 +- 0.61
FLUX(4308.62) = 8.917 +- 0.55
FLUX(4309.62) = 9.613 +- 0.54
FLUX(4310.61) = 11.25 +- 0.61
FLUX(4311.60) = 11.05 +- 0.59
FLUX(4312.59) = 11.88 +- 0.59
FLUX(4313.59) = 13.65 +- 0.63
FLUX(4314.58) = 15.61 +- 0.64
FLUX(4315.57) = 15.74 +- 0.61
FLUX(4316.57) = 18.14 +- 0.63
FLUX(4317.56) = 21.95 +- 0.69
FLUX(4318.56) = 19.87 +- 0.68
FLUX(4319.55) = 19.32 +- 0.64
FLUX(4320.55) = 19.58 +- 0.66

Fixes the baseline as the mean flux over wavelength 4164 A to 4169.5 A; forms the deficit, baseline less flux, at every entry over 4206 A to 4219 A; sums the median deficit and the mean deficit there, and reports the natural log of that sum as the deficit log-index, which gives 0.92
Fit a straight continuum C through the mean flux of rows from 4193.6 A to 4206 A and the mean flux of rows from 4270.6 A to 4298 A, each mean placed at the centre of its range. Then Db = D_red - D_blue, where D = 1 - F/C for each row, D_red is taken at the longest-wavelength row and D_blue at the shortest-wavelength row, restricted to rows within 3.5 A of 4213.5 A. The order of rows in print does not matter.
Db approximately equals 0.17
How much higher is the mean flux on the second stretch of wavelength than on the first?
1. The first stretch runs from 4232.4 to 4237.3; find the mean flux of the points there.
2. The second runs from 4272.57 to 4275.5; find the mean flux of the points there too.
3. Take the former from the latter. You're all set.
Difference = -3.0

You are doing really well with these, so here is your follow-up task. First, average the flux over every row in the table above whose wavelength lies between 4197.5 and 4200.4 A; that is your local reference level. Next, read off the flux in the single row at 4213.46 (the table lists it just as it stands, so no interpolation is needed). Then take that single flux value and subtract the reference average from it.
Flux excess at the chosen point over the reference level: 3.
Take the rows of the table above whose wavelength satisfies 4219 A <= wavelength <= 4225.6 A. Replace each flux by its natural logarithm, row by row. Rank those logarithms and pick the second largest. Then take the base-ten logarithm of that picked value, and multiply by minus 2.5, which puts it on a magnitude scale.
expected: -1.17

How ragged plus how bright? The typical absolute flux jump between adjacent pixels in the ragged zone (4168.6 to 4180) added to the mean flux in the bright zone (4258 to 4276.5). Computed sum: 16.8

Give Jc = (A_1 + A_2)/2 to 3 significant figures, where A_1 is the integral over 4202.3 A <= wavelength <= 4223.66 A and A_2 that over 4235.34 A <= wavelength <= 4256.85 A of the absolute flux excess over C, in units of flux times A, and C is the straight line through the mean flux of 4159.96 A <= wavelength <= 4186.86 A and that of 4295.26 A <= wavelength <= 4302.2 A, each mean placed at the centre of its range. 32.5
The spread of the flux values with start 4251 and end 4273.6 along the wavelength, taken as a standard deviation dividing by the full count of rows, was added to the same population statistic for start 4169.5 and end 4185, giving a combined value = 3.3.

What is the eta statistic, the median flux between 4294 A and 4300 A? 15.4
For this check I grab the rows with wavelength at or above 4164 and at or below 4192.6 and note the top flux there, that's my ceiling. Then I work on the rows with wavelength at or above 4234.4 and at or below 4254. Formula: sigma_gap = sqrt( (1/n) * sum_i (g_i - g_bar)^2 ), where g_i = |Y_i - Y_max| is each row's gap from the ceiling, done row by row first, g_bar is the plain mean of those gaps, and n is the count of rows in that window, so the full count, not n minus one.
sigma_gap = 1.4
